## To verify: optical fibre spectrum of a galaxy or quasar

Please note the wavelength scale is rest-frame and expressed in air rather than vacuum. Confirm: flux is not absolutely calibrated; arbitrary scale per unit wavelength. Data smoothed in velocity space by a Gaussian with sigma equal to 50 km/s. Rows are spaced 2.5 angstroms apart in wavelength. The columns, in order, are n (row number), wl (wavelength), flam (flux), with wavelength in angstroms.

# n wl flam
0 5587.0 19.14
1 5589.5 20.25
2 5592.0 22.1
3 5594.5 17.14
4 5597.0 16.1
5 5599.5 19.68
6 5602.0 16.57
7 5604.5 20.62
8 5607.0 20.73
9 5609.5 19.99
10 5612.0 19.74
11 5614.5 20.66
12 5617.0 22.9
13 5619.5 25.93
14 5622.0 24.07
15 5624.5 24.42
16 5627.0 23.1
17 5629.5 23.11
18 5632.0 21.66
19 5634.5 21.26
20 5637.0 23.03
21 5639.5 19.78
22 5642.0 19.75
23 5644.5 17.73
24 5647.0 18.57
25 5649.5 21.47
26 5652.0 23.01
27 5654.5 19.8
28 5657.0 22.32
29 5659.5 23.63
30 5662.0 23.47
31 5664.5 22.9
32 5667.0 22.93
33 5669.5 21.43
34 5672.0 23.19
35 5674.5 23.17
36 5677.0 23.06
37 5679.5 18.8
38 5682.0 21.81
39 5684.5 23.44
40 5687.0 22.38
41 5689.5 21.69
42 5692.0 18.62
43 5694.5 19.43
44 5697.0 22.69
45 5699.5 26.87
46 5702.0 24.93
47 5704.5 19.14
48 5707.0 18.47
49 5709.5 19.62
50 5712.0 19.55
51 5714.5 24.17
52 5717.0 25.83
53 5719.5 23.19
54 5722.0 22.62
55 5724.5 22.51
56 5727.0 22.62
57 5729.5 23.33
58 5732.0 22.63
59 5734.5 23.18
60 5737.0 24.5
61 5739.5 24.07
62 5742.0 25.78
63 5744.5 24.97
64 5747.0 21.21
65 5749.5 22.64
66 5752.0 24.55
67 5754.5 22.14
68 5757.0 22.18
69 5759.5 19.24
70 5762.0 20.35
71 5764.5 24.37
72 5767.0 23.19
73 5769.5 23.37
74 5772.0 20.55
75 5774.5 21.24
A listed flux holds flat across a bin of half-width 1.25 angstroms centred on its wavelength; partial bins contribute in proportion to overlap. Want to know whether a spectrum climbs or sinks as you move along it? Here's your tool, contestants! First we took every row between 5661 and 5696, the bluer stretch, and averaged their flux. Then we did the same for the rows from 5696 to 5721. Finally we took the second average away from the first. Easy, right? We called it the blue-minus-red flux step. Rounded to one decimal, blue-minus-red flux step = -0.6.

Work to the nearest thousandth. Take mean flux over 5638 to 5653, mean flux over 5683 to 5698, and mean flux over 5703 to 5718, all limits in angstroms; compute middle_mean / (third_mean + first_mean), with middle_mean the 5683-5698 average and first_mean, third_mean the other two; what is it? 0.519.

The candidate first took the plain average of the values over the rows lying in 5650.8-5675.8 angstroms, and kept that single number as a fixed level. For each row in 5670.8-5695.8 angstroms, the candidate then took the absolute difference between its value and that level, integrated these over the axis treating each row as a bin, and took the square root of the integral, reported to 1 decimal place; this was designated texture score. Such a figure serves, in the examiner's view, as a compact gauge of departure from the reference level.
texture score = 6.2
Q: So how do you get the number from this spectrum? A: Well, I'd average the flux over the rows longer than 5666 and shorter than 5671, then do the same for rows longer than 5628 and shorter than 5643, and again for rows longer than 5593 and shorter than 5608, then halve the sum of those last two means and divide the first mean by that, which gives 1.11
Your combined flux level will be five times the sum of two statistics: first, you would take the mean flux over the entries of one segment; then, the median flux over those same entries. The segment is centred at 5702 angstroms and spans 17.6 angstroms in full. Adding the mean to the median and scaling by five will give 206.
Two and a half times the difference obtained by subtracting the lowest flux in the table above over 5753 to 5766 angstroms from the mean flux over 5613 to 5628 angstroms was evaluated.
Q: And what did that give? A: 11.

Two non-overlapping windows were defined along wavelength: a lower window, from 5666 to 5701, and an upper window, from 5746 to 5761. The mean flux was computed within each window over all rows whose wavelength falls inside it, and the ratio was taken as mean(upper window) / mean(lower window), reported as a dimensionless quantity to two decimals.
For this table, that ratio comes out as 0.99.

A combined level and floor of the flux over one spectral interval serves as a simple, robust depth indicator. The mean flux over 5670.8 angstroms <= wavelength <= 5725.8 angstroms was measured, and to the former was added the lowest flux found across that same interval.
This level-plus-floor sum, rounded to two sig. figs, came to 41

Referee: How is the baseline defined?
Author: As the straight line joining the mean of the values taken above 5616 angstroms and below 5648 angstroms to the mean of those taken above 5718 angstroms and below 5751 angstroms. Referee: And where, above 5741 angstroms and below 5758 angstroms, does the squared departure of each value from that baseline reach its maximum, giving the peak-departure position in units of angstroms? 5742.0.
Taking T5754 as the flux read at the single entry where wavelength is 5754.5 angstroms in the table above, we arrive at 22.14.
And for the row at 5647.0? 18.57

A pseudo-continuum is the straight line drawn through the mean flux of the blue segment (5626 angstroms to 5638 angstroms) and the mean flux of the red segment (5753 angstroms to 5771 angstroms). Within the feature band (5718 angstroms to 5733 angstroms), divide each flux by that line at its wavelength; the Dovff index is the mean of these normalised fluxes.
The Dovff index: 1.03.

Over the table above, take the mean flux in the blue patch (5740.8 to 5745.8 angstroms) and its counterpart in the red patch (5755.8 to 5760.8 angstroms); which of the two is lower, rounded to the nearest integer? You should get 21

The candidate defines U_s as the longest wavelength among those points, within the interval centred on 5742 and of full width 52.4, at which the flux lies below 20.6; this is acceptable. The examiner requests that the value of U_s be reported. 5762.0 angstroms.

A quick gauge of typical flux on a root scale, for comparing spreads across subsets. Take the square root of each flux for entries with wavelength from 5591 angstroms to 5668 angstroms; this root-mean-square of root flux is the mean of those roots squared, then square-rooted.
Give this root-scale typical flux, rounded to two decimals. 4.61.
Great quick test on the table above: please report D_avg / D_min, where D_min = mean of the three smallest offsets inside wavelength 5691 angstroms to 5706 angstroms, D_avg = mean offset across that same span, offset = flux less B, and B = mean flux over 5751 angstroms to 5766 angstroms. 0.1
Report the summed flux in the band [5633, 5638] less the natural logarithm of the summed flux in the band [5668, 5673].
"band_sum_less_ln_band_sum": 40.5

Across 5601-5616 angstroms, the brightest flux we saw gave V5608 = 20.73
